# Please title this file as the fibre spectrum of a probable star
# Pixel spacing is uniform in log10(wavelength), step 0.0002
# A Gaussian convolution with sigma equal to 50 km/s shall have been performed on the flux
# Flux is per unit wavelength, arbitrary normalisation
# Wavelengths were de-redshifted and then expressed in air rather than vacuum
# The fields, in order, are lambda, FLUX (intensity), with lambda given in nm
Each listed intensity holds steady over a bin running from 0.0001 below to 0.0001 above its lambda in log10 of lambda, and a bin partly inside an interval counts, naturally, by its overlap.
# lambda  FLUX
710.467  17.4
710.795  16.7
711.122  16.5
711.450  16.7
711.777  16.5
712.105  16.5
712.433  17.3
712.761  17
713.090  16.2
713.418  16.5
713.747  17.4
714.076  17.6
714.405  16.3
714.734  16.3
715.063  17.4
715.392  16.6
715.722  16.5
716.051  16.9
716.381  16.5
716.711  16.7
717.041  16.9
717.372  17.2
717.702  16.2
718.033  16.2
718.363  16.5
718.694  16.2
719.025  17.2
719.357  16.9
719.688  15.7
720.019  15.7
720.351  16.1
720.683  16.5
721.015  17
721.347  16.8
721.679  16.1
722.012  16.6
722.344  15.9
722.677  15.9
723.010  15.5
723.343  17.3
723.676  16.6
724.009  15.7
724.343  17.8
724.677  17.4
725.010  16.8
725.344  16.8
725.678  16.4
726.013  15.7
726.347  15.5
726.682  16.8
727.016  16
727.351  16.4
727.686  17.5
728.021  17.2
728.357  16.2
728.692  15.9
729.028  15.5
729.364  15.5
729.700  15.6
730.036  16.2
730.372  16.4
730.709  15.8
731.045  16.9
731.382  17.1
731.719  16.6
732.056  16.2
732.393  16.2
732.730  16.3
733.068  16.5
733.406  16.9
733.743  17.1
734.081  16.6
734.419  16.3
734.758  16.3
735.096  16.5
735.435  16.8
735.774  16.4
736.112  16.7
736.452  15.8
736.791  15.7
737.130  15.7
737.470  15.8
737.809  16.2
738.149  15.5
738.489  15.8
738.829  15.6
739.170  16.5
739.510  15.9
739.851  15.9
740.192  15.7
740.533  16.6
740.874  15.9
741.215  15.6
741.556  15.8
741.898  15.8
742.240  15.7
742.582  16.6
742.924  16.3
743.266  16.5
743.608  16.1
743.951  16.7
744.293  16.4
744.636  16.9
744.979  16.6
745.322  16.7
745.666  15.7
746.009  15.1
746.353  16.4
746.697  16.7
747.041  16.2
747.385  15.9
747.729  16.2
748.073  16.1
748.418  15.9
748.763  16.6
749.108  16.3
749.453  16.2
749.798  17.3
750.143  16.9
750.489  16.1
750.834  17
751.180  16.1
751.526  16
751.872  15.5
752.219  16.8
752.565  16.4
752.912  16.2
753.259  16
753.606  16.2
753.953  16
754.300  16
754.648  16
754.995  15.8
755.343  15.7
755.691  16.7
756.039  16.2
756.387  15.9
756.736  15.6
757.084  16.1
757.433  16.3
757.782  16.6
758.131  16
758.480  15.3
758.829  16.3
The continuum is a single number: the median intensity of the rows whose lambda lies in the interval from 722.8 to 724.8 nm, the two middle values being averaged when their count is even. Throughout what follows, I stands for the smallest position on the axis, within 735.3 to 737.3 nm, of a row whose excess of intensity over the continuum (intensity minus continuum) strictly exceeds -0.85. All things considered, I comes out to 735.435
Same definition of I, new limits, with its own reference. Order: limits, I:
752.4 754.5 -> 752.565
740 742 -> 740.533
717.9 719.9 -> 718.033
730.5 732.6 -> 731.045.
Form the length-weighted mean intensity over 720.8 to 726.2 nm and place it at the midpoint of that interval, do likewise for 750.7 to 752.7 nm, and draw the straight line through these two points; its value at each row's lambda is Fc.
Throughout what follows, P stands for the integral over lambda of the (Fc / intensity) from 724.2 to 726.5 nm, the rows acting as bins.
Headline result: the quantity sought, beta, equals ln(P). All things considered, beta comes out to 0.828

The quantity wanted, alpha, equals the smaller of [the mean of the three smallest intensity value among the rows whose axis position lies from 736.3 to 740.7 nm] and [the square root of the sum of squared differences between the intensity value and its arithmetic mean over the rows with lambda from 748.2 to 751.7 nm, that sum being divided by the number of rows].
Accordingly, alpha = 0.46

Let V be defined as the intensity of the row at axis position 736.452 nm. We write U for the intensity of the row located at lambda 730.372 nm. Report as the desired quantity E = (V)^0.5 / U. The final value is 0.242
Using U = 16.4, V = 15.8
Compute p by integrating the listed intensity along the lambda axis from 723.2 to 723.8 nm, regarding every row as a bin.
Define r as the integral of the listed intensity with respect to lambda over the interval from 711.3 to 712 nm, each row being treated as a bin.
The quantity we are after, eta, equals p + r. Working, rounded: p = 10.2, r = 11.6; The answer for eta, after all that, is 21.8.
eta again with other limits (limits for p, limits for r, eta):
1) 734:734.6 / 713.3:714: 21.8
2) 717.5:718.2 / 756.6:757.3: 22.5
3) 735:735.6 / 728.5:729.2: 21.0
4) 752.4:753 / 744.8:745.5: 21.4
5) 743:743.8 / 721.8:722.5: 24.4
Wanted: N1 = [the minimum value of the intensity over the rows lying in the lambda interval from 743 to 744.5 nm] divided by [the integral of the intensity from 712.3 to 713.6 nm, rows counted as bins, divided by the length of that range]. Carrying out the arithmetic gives 0.96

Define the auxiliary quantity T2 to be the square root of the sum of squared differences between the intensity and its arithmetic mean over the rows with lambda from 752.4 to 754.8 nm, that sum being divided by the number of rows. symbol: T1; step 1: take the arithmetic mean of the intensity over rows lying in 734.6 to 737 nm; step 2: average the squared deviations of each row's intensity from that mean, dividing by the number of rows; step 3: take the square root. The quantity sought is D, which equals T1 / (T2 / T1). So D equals 1.0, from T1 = 0.39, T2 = 0.15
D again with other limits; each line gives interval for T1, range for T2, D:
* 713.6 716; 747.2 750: 0.7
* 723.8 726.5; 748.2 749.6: 2.5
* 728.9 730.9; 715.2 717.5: 0.5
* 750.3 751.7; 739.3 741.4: 0.5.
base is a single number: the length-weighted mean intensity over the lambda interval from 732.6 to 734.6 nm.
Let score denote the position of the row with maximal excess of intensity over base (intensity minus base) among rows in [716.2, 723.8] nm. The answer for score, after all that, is 723.343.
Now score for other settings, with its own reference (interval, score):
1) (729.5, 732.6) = 731.382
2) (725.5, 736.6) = 727.686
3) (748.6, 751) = 749.798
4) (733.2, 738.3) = 733.743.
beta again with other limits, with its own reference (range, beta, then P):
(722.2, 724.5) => 0.843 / 2.32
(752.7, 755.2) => 0.931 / 2.54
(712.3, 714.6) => 0.816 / 2.26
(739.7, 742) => 0.862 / 2.37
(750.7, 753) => 0.834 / 2.30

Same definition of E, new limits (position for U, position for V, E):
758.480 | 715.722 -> 0.265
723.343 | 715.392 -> 0.236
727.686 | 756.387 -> 0.228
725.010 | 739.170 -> 0.242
